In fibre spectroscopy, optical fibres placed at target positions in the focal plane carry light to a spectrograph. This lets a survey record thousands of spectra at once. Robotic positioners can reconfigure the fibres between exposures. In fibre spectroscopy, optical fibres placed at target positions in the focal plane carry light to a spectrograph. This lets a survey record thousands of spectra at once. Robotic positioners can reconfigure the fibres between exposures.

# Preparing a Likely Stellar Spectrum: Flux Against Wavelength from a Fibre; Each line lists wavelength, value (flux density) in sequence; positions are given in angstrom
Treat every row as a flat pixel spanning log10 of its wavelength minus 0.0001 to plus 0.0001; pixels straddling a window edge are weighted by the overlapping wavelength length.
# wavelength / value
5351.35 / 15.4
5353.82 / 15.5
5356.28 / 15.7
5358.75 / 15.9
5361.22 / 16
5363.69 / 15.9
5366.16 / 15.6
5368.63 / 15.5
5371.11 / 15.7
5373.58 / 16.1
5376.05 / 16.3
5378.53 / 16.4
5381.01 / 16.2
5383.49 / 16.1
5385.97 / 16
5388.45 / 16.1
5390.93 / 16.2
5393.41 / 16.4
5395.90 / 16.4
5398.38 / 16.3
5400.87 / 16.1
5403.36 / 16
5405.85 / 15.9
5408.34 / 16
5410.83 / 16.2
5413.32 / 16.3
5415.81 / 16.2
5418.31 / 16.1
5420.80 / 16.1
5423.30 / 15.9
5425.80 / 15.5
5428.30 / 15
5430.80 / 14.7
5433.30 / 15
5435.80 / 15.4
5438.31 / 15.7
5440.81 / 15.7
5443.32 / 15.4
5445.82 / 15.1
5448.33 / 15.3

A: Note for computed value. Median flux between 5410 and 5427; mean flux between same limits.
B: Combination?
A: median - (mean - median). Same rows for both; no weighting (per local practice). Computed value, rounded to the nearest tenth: 16.2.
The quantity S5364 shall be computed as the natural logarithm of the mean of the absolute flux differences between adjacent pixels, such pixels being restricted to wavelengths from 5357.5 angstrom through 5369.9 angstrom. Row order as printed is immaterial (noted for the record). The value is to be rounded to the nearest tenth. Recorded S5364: -1.9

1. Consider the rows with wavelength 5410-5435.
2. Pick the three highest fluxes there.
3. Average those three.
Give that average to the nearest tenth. 16.2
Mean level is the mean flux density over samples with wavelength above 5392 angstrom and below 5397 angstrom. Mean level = 16.4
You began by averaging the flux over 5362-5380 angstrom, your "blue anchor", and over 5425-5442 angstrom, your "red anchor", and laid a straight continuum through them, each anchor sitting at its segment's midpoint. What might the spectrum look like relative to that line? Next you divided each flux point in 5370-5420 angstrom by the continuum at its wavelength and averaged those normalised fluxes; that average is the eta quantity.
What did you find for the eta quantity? 1.03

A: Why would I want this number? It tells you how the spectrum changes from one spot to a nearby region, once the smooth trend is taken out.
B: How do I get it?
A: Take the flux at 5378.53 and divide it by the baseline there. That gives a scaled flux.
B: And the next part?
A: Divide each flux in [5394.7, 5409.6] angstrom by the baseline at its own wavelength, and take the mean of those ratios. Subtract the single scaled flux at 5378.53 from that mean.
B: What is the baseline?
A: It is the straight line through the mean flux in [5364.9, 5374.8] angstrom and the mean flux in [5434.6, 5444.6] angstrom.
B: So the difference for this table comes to -0.014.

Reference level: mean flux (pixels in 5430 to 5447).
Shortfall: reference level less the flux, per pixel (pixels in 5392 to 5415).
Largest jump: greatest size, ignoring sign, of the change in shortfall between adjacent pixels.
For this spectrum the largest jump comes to 0.20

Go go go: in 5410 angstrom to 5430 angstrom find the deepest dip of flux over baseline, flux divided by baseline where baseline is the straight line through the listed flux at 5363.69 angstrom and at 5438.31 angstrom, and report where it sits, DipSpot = 5428.30 angstrom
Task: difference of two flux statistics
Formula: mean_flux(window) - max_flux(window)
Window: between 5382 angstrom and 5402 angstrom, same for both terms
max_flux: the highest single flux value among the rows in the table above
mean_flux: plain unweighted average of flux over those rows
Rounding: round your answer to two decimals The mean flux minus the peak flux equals -0.20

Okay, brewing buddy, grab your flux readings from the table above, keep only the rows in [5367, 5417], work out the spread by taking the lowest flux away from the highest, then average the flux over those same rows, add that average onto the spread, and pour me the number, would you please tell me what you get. 17.0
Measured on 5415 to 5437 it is 17.0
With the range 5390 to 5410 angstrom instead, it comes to 16.7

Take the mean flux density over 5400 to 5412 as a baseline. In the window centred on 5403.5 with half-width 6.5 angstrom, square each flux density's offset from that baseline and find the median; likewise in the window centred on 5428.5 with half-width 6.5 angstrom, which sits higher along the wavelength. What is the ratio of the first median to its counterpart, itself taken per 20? 0.00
